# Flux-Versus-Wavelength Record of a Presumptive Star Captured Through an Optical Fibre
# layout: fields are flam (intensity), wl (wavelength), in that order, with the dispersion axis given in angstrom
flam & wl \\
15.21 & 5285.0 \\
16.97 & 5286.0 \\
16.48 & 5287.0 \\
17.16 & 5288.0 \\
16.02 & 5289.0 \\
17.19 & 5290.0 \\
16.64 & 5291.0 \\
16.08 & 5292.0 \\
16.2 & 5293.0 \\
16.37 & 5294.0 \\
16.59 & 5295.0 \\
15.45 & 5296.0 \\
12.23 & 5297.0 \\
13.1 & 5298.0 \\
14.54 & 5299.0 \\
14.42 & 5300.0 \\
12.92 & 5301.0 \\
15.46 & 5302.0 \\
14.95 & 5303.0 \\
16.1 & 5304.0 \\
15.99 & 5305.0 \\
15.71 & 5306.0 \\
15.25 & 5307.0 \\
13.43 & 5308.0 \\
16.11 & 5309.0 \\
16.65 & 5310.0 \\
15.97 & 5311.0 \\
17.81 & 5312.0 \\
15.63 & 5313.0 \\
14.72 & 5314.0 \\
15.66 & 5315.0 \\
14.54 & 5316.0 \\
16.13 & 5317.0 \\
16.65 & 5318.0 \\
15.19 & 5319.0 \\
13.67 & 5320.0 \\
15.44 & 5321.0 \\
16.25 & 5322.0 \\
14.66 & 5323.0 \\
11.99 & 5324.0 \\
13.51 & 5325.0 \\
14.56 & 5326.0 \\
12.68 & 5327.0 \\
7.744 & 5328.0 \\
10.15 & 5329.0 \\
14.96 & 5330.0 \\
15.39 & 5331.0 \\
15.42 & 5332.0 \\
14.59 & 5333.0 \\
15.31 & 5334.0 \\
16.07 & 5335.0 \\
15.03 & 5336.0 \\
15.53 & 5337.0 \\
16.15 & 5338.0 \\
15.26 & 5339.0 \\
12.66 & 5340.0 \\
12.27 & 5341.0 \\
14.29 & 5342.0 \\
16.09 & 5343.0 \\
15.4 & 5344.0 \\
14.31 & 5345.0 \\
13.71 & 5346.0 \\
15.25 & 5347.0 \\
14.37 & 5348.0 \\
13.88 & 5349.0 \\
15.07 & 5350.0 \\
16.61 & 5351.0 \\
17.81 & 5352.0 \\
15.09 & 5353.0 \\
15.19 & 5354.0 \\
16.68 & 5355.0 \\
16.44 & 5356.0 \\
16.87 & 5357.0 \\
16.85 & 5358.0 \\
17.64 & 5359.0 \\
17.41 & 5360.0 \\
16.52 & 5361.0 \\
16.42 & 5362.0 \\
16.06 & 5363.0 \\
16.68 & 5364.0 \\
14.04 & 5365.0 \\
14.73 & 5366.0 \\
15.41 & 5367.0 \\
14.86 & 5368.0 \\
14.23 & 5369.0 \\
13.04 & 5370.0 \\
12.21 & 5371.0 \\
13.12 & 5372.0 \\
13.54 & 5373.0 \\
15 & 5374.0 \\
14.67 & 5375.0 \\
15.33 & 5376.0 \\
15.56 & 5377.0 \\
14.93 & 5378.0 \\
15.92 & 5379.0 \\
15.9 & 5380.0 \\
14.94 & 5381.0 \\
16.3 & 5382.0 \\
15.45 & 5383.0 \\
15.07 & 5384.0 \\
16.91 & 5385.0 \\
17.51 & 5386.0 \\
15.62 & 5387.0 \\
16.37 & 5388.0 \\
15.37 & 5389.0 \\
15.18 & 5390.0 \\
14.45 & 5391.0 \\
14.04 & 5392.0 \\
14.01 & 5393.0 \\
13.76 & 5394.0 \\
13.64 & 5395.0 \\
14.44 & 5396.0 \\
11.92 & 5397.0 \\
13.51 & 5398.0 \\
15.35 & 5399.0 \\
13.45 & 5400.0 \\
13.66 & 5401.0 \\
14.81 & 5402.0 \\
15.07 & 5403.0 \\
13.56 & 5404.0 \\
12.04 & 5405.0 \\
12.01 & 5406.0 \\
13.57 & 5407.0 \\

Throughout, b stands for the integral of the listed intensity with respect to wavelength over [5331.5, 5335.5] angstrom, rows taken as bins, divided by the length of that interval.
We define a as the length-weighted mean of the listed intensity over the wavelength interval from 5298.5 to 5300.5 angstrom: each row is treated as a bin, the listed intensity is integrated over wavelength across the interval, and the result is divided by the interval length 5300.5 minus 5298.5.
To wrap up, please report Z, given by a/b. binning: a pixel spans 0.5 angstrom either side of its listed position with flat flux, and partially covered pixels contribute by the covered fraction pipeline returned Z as 0.94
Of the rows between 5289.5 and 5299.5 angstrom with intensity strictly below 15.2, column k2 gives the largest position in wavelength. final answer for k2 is 5299.0 angstrom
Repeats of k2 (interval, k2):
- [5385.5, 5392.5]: 5392.0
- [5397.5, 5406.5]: 5406.0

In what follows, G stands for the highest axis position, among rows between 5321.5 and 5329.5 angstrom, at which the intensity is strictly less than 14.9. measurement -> 5329.0 angstrom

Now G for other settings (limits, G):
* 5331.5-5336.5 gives 5333.0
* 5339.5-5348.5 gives 5348.0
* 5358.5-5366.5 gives 5366.0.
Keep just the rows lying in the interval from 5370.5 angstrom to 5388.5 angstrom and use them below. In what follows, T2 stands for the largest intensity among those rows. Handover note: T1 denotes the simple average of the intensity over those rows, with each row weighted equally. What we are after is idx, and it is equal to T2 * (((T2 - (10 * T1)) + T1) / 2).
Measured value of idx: -1048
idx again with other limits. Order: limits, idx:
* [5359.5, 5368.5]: -1086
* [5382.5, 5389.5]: -1111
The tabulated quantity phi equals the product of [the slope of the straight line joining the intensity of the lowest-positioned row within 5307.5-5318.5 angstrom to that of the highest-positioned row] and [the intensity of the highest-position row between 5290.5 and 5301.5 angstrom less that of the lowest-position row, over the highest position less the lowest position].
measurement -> -0.12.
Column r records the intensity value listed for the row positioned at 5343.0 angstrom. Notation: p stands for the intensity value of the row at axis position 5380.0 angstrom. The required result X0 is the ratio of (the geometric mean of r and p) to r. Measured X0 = 0.99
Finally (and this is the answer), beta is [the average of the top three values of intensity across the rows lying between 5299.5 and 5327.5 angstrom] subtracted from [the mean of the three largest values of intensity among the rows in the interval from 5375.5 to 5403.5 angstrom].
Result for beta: -0.11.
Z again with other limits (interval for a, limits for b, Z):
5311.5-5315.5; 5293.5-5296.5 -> 0.99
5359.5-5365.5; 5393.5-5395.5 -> 1.18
